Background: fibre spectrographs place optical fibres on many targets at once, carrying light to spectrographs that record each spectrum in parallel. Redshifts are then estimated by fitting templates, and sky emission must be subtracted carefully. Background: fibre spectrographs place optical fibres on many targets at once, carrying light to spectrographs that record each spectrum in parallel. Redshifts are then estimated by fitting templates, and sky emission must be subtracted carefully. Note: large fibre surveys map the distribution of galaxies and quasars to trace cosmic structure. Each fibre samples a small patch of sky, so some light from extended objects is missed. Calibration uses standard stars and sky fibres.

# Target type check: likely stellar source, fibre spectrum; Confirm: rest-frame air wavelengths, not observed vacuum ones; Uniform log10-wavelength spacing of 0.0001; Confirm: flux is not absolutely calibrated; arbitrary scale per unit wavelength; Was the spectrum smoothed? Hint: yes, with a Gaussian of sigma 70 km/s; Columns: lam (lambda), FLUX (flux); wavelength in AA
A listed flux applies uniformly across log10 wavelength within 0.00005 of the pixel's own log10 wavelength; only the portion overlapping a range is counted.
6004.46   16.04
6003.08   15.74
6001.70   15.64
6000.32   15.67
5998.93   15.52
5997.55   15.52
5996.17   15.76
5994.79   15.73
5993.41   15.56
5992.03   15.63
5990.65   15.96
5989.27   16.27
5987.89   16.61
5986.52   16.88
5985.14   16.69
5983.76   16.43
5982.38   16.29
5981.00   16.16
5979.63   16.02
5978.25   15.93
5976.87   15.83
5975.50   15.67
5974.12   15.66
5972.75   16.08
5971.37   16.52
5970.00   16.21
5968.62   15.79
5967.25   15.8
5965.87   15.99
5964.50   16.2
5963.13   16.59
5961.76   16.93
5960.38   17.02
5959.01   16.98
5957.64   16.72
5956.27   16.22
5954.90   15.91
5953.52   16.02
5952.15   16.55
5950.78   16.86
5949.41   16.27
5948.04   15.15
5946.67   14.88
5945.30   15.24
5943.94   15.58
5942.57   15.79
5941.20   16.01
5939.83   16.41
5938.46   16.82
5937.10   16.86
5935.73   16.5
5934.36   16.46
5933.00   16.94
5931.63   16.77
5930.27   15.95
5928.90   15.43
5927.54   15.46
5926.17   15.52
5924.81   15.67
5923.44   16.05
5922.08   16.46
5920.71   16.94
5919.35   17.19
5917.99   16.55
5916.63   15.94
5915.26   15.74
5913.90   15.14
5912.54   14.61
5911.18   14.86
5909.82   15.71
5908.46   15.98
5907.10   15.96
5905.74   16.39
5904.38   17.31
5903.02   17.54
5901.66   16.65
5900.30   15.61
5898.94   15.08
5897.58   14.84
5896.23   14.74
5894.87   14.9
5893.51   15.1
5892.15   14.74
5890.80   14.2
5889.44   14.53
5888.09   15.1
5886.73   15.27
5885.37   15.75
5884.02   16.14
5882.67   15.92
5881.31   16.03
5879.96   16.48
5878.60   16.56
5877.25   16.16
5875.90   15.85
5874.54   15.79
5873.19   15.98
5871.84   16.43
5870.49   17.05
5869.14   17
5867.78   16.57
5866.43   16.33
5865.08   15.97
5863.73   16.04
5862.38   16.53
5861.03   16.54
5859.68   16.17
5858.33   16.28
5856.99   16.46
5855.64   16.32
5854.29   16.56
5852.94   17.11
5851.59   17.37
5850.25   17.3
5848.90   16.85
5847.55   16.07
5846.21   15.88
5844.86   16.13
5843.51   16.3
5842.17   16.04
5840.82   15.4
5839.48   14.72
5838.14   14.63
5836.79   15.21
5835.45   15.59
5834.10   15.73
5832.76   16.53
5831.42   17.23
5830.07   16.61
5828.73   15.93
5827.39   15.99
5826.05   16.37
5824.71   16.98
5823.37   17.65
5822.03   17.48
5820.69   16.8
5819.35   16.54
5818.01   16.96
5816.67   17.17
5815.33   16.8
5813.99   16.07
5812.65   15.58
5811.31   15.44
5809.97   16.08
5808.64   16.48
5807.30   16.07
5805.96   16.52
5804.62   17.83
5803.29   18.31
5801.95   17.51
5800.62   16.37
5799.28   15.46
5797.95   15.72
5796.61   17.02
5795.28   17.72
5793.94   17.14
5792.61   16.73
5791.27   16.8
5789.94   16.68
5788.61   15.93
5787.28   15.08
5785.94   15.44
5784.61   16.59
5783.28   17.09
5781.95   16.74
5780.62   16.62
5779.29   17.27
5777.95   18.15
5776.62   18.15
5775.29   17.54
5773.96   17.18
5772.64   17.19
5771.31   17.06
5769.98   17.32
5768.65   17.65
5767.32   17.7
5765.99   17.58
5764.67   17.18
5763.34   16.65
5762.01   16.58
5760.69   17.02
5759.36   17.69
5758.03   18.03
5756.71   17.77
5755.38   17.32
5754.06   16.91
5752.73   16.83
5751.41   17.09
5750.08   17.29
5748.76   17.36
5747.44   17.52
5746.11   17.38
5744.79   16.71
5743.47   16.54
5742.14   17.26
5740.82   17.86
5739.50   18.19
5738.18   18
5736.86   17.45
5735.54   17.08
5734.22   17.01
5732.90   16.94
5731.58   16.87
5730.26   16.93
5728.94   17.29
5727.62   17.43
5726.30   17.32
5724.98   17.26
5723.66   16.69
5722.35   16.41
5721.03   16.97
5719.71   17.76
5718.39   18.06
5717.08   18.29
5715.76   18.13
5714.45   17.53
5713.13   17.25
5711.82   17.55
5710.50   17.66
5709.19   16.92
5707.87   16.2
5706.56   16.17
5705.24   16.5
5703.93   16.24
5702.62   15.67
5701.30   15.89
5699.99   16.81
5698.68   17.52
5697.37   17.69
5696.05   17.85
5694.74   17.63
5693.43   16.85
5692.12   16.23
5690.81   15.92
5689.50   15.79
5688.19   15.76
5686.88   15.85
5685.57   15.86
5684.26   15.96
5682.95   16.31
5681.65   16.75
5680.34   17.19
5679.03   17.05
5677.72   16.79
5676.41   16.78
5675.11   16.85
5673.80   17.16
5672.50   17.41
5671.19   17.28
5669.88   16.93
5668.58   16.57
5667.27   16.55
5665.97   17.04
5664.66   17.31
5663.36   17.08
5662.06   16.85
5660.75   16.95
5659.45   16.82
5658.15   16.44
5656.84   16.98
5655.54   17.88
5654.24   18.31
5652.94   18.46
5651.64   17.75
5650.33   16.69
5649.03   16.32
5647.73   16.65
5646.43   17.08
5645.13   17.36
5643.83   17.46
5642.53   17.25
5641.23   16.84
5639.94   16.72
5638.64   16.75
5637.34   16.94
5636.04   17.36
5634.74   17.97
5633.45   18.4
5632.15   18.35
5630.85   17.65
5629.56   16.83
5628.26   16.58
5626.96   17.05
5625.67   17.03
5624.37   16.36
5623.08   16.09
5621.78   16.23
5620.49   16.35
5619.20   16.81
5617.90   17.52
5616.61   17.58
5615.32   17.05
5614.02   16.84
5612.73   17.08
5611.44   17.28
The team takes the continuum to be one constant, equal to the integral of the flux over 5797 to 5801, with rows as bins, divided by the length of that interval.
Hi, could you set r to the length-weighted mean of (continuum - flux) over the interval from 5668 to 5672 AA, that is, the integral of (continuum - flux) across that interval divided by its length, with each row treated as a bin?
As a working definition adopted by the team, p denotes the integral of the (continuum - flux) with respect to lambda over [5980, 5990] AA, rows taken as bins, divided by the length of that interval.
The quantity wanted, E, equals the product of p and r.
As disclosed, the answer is 0.6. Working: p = -0.58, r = -1.07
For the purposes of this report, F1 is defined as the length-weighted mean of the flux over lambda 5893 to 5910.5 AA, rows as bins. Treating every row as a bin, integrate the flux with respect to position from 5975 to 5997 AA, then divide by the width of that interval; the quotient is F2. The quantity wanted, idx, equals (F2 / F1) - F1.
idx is -14.8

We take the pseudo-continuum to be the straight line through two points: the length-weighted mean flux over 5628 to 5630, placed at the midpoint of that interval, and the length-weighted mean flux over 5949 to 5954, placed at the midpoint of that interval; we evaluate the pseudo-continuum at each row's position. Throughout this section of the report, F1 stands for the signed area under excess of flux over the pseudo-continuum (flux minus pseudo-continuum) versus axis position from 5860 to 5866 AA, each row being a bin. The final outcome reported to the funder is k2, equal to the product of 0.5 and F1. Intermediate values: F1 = -2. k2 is -0.8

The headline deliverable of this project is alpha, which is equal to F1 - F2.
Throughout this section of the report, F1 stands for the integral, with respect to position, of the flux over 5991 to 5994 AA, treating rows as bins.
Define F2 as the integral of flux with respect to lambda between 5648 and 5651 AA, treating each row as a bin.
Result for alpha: -3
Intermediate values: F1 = 46.9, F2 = 49.5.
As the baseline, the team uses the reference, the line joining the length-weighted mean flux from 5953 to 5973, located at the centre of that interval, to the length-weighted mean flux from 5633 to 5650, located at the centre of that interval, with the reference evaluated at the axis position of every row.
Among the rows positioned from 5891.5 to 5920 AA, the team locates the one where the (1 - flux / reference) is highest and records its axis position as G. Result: 5912.54 AA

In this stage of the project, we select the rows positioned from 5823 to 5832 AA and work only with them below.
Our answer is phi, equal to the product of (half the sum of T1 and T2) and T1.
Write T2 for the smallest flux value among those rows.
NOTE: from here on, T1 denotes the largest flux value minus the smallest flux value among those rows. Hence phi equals 15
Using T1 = 1.72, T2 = 15.93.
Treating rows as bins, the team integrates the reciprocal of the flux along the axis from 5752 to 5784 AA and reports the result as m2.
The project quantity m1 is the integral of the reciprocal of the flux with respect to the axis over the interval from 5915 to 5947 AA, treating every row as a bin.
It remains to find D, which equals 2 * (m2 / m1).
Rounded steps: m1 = 1.98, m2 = 1.85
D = 1.87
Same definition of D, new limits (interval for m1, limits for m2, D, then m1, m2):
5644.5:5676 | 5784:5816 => 2.11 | 1.84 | 1.95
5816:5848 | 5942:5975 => 2.08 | 1.97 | 2.05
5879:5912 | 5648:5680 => 1.77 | 2.12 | 1.87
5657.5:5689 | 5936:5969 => 2.16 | 1.89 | 2.04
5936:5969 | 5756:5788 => 1.83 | 2.04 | 1.87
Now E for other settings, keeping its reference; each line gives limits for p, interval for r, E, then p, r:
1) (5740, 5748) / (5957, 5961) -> 1.4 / -1.35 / -1.03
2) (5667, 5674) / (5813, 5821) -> 0.9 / -1.12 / -0.80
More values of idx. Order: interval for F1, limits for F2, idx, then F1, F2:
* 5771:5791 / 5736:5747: -15.8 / 16.8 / 17.4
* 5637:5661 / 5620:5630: -16.2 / 17.1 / 16.6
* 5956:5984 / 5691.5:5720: -15.2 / 16.2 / 17.1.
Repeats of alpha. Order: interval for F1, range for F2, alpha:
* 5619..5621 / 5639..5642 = -17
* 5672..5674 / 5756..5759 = -19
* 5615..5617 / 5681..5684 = -15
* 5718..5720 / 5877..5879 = 3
